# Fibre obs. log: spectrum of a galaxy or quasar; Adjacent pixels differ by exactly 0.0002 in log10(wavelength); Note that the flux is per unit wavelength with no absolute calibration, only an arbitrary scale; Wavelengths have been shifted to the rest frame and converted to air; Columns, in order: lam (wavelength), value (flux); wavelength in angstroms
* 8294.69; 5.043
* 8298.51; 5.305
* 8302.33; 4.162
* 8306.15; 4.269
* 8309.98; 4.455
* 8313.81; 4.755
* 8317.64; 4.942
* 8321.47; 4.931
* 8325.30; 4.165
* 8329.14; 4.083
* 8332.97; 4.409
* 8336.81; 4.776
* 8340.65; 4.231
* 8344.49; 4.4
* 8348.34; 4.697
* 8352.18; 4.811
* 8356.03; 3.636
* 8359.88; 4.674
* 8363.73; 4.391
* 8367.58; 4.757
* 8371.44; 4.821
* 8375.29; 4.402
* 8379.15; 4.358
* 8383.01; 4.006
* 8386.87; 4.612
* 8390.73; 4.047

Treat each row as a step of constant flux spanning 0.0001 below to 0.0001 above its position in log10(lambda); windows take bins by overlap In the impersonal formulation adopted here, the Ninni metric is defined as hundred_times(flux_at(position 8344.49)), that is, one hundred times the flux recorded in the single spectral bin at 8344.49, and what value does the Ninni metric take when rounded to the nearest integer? 440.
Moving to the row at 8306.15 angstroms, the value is 427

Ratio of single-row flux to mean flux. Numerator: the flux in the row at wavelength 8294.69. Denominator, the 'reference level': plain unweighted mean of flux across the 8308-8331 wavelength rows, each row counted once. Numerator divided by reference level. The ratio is 1.11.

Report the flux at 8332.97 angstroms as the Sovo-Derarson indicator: 4.409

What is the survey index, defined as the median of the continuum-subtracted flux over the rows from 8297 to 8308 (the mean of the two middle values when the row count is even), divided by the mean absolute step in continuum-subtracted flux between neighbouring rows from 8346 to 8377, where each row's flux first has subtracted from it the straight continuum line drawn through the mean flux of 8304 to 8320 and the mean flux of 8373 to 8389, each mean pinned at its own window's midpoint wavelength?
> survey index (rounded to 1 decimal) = -0.7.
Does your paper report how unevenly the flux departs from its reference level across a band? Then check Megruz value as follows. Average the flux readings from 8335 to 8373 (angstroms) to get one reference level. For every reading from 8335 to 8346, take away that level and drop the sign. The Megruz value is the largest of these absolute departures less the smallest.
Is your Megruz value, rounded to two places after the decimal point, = 0.17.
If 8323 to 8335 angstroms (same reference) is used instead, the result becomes 0.33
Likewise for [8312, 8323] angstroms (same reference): 0.19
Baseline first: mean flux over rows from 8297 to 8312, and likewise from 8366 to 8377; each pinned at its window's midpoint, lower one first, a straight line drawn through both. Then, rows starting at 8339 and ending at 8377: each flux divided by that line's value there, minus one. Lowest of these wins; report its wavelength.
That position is 8356.03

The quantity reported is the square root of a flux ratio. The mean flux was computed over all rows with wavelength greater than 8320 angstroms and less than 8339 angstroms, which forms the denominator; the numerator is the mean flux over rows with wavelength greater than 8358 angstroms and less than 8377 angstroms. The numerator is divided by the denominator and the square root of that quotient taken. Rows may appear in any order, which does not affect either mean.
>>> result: 1.02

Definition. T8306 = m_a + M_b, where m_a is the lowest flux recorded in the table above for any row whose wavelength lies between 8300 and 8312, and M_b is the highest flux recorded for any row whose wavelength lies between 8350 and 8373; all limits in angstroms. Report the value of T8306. 8.98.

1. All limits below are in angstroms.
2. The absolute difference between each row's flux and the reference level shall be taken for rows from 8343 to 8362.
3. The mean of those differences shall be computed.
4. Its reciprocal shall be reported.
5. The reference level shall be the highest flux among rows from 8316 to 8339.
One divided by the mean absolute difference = 2.01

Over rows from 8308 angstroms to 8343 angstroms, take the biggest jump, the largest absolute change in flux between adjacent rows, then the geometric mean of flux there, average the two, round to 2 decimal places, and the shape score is 2.64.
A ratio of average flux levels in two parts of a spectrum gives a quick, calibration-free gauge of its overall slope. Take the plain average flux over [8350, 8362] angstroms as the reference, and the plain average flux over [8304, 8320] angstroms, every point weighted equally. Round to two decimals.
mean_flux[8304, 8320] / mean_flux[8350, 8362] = 1.05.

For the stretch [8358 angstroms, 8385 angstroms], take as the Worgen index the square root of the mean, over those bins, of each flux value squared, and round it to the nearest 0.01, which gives 4.49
